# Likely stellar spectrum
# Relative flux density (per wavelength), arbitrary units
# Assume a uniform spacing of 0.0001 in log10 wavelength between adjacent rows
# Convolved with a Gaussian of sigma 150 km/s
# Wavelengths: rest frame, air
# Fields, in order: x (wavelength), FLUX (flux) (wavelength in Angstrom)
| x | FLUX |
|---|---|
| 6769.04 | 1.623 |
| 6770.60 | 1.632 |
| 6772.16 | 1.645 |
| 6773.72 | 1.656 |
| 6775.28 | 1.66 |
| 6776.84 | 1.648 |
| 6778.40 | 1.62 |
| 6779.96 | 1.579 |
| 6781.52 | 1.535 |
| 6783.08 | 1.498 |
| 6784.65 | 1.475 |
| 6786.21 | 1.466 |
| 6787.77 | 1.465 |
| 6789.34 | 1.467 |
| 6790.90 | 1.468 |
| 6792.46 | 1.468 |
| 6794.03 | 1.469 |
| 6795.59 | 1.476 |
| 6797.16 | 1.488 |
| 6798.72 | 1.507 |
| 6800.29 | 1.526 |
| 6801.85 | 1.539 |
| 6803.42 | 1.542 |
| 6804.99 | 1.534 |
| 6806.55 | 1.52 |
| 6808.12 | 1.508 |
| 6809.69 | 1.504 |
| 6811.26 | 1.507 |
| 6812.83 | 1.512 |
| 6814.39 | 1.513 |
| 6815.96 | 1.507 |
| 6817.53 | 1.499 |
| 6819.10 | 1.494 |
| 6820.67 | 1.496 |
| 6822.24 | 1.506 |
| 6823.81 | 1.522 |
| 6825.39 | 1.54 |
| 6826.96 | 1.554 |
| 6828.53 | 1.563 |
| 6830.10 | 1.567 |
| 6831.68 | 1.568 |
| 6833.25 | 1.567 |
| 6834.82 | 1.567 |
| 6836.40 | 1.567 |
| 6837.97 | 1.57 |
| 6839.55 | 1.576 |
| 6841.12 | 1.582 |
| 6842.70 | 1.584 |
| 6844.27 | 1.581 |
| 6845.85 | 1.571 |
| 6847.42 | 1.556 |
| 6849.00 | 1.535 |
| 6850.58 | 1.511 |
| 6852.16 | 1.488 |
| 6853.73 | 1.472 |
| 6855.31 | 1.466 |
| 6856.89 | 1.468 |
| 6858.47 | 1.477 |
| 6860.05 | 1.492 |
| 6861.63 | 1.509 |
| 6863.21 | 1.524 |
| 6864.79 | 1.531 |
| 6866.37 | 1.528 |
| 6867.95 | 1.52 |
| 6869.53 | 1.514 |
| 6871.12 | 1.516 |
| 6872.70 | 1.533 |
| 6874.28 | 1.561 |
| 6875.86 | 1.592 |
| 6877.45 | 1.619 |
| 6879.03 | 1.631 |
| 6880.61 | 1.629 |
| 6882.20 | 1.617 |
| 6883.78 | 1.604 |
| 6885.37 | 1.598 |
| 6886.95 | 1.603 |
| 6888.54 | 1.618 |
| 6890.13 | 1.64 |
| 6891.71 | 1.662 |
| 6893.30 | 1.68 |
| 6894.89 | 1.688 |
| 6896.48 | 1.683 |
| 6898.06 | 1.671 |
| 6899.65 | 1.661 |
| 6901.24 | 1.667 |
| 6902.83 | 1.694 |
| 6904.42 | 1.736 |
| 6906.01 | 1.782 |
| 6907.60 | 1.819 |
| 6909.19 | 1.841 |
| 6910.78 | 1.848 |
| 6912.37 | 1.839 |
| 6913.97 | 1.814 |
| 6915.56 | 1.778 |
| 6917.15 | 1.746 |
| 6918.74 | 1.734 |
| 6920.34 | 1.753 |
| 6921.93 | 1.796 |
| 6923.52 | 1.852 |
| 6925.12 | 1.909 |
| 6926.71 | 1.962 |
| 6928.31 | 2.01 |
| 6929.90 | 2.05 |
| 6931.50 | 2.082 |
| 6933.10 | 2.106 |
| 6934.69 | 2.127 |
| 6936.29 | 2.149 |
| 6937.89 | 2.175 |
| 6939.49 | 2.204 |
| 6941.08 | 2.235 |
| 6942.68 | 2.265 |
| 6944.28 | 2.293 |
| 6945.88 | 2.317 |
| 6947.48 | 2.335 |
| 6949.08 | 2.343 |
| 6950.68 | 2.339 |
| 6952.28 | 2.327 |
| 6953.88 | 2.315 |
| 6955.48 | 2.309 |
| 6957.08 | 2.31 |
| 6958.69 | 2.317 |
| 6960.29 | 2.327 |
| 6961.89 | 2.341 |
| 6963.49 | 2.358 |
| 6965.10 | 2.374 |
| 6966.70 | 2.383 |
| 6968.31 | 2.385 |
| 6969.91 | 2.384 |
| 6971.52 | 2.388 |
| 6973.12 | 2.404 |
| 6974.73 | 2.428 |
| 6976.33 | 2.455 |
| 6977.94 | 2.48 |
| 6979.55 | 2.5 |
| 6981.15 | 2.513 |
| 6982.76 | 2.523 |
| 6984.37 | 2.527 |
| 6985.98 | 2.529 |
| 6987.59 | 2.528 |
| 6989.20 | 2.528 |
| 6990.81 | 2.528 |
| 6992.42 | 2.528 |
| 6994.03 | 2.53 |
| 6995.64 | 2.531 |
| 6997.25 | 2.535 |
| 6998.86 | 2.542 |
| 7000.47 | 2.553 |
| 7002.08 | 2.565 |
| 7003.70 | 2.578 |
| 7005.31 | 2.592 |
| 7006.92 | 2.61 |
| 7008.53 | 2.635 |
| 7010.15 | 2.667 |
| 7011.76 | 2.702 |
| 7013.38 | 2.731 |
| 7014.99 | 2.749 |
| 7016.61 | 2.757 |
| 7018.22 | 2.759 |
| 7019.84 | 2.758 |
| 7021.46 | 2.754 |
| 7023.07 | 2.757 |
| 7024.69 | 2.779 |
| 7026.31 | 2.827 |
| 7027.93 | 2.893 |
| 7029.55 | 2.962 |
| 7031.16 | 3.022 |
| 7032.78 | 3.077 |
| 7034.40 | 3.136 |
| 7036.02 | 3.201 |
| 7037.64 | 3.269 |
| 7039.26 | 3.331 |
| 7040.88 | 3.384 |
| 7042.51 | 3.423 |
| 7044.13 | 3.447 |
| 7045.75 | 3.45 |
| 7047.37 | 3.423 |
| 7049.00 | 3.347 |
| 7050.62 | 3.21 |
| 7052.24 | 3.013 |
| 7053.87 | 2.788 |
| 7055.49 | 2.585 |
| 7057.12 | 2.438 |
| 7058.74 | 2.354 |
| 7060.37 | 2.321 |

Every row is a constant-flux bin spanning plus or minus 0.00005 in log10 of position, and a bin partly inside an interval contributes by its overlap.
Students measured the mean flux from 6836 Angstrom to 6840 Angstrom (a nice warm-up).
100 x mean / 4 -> 39.3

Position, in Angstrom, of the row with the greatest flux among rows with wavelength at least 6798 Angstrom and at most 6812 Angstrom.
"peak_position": 6803.42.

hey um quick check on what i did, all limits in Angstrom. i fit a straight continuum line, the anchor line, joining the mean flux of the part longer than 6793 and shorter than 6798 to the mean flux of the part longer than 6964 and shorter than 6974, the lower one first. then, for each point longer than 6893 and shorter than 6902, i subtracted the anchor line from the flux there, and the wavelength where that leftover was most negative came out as 6901.24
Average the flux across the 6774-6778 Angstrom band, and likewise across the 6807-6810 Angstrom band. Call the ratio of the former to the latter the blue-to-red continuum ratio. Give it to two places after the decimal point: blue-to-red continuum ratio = 1.10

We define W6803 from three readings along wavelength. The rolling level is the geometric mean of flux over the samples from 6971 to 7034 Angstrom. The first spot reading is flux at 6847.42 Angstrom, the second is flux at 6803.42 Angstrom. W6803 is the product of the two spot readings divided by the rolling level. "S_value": 0.91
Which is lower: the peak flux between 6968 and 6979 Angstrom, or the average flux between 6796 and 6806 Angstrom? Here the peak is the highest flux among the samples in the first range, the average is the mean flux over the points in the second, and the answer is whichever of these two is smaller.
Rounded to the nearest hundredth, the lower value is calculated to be 1.52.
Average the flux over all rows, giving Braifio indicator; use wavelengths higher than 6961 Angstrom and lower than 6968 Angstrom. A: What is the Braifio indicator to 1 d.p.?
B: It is 2.4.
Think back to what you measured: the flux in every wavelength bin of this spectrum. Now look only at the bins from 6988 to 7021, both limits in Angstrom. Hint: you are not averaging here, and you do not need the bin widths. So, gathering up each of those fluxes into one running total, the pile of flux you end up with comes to 52.4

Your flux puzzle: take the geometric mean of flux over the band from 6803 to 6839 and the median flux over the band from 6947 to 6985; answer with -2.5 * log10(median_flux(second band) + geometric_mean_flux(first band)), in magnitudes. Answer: -1.48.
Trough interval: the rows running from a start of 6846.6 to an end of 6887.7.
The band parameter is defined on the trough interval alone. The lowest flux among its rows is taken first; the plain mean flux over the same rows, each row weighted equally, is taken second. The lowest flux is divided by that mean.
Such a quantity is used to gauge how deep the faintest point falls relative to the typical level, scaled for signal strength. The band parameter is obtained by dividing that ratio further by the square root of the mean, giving 0.77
